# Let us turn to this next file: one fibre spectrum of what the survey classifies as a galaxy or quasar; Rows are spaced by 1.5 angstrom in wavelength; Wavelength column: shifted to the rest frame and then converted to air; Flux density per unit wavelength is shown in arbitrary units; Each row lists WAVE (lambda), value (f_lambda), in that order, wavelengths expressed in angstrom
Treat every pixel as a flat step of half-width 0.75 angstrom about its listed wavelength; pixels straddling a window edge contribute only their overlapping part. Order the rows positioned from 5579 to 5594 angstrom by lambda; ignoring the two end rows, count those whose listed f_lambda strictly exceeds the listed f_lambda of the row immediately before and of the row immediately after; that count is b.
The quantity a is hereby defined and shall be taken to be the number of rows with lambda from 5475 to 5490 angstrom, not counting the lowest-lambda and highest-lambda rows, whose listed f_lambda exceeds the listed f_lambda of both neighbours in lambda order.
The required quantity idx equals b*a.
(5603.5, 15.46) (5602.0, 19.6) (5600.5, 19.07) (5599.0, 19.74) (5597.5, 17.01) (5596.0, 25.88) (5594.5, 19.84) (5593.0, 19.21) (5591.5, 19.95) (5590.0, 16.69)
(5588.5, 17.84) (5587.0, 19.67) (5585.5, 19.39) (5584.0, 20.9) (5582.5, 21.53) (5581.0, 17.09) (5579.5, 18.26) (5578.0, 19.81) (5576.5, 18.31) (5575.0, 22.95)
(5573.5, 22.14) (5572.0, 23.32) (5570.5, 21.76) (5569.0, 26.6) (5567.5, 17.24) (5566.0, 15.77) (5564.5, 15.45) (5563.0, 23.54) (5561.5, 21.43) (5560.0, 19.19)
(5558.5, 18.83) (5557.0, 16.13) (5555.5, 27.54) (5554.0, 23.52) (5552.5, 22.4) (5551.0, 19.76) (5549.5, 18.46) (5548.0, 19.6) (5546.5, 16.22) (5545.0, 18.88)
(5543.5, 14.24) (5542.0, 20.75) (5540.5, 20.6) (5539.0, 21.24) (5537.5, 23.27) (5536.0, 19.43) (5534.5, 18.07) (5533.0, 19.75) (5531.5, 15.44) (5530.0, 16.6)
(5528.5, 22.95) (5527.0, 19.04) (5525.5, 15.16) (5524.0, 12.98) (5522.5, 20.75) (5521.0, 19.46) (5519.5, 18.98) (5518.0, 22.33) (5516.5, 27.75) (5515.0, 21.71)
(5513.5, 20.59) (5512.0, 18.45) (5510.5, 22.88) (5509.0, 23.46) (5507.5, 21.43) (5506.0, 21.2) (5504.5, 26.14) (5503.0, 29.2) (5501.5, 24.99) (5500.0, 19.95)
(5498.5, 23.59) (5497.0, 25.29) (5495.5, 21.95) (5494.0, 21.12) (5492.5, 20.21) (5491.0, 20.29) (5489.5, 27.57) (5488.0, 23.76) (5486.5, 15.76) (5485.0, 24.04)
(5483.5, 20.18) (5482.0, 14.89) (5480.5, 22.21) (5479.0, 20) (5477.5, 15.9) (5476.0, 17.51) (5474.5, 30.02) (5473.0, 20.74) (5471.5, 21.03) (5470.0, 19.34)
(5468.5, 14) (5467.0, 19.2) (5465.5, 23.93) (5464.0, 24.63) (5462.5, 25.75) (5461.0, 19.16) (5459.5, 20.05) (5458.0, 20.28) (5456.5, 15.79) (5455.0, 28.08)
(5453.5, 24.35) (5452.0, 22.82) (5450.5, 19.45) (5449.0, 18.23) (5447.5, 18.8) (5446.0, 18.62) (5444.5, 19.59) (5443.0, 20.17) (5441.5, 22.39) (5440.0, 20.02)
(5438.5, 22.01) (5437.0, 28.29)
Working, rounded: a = 2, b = 3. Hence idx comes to 6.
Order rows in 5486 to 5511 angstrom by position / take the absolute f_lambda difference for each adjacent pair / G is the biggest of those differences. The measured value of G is 8.0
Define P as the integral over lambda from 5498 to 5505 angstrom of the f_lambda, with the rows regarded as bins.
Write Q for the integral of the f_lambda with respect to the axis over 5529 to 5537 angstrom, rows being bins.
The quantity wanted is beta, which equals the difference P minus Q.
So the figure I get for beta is 28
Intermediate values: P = 173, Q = 145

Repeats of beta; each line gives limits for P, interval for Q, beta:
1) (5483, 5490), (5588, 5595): 24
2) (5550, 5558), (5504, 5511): 13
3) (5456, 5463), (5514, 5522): -35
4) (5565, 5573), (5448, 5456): -12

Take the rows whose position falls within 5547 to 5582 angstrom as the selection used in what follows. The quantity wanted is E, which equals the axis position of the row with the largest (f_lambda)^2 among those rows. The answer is 5555.5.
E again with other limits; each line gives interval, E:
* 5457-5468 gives 5462.5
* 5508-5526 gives 5516.5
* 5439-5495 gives 5474.5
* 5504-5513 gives 5504.5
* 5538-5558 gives 5555.5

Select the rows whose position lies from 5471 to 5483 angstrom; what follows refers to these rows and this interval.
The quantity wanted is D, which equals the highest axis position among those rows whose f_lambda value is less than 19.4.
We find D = 5482.0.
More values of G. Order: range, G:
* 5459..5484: 12.5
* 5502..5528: 7.8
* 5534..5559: 11.4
